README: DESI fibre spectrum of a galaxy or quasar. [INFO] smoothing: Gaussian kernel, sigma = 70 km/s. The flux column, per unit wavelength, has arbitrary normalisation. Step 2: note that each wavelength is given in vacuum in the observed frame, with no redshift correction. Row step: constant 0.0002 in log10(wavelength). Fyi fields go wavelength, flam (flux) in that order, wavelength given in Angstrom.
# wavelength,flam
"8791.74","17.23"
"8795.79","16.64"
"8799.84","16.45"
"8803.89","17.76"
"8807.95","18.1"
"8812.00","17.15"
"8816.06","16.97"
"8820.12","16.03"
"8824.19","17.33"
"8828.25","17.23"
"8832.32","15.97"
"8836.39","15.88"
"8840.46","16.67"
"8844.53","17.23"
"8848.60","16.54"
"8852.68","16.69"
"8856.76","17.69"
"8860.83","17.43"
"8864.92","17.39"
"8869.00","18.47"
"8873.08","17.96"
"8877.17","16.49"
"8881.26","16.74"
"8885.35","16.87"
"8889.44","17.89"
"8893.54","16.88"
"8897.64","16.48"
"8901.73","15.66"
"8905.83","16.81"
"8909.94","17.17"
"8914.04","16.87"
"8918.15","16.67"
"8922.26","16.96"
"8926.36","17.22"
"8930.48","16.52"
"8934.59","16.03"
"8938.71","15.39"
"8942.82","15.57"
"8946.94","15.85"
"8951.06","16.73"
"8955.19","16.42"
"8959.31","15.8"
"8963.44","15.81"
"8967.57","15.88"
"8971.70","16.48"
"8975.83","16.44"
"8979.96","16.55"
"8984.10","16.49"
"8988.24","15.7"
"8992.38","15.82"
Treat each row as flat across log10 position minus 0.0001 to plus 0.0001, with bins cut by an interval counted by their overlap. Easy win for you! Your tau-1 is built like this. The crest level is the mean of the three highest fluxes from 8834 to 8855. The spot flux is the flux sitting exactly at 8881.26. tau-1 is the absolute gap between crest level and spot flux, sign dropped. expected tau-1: 0.12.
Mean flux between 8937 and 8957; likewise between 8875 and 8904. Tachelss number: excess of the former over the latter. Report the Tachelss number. -0.72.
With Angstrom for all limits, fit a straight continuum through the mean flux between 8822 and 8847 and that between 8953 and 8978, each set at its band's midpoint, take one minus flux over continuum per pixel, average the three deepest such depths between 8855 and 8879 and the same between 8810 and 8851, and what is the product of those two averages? -0.0015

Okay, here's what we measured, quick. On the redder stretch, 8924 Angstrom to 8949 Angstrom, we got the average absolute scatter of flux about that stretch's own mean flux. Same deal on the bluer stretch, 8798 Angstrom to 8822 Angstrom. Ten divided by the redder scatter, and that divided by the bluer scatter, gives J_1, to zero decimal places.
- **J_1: 33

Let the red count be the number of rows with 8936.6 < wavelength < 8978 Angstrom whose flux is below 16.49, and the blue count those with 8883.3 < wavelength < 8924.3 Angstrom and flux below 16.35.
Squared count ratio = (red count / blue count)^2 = 81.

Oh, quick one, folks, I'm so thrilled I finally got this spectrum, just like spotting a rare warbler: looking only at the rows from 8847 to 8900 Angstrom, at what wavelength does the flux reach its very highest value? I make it 8869.00 Angstrom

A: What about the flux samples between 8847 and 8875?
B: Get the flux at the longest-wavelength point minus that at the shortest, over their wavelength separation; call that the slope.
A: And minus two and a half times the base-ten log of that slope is 3.1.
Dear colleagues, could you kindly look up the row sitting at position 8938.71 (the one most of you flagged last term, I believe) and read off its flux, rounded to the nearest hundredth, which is 15.39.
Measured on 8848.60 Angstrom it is 16.54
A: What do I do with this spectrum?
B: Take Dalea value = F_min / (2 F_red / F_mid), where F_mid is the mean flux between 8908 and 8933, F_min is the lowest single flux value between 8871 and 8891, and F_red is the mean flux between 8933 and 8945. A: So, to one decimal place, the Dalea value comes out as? 8.9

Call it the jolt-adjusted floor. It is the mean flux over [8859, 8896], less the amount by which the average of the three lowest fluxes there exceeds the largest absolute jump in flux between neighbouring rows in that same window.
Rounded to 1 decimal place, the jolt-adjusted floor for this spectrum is 2.1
